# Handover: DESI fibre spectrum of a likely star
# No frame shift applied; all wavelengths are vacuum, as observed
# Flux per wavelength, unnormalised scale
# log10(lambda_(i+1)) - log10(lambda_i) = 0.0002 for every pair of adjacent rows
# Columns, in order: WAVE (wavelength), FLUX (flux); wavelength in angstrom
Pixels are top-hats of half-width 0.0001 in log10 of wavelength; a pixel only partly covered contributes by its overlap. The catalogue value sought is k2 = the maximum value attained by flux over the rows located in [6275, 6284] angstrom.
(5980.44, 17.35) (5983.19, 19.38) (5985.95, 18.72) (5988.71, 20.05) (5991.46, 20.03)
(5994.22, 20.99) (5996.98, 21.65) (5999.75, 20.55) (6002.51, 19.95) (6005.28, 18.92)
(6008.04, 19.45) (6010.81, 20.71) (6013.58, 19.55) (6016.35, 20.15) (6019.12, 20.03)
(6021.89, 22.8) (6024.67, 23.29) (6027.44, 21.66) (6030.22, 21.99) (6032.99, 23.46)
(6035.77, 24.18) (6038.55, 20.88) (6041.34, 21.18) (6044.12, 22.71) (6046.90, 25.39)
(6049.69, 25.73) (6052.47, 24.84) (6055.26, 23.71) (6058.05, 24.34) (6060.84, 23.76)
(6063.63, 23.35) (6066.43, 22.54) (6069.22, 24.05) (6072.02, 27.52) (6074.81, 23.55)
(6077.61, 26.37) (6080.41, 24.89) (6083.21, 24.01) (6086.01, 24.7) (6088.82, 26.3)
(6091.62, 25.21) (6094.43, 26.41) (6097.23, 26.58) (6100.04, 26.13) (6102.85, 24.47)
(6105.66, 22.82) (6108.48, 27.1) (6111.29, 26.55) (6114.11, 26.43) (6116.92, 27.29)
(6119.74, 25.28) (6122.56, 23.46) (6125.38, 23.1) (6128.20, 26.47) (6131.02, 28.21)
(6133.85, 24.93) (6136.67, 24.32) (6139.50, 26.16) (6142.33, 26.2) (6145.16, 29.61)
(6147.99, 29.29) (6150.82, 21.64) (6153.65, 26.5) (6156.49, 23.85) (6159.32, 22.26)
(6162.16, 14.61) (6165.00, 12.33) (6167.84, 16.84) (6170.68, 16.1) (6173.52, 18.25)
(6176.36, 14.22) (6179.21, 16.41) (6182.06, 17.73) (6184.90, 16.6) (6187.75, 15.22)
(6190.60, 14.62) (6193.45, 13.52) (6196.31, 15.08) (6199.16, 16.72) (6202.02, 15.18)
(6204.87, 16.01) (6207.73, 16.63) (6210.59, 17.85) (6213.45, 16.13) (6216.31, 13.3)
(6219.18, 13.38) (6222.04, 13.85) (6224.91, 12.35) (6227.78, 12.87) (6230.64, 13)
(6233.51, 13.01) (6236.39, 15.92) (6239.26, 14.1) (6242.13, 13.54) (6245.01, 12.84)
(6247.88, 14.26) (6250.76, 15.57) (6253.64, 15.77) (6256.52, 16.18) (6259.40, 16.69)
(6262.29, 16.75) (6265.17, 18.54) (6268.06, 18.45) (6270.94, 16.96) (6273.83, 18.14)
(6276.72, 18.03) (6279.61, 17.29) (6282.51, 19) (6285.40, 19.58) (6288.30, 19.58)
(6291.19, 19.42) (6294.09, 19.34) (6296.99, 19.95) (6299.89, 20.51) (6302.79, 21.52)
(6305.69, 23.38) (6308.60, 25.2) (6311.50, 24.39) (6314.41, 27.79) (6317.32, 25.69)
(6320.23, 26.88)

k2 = 19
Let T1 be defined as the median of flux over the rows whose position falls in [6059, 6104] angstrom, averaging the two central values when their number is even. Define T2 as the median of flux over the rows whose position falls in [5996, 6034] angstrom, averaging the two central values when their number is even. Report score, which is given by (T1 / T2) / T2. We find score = 0.06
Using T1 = 25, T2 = 20.6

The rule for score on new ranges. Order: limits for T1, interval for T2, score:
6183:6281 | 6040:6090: 0.03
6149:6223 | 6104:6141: 0.02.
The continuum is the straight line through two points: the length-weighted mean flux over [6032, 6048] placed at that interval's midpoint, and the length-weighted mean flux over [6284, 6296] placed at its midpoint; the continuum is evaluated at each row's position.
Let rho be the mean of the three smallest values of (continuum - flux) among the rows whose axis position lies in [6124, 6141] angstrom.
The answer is -5.3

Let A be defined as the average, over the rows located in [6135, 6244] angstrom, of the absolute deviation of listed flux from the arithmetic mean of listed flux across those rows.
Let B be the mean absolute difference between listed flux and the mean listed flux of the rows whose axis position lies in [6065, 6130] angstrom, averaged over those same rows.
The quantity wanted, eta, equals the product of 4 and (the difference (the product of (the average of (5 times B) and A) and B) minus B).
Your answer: 22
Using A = 3.9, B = 1.32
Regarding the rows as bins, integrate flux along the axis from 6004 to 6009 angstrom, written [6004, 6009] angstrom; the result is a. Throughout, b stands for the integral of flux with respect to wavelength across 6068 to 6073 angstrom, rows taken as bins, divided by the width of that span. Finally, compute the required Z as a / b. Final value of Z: 3.7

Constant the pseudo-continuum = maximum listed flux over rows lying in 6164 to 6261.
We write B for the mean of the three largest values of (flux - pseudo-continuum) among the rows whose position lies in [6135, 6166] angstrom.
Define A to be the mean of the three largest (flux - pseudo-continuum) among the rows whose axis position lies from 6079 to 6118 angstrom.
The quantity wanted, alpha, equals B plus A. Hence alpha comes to 19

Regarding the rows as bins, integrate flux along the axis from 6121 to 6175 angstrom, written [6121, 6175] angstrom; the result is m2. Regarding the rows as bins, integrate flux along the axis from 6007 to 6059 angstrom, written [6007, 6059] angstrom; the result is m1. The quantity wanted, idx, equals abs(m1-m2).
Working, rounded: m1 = 1166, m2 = 1233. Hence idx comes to 67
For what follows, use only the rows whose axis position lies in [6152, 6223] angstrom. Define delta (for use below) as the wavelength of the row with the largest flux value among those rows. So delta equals 6153.65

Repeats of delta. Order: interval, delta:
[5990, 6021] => 5996.98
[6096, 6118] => 6116.92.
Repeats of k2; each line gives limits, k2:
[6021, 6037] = 24.18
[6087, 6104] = 26.58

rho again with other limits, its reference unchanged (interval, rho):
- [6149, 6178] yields -2.9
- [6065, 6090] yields -4.4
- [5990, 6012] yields 2.3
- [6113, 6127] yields -4.5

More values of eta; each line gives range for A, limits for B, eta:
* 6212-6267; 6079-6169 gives 61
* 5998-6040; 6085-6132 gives 14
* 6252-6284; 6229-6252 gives 7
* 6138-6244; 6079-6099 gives 10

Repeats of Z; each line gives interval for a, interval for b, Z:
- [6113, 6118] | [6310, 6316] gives 5.2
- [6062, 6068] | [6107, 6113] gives 5.2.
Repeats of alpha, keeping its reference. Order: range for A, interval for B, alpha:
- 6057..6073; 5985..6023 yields 11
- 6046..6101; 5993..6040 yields 14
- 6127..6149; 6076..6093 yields 18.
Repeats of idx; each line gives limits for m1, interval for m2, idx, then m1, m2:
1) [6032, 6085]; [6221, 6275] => 453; 1274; 821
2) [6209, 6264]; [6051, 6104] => 515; 804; 1319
